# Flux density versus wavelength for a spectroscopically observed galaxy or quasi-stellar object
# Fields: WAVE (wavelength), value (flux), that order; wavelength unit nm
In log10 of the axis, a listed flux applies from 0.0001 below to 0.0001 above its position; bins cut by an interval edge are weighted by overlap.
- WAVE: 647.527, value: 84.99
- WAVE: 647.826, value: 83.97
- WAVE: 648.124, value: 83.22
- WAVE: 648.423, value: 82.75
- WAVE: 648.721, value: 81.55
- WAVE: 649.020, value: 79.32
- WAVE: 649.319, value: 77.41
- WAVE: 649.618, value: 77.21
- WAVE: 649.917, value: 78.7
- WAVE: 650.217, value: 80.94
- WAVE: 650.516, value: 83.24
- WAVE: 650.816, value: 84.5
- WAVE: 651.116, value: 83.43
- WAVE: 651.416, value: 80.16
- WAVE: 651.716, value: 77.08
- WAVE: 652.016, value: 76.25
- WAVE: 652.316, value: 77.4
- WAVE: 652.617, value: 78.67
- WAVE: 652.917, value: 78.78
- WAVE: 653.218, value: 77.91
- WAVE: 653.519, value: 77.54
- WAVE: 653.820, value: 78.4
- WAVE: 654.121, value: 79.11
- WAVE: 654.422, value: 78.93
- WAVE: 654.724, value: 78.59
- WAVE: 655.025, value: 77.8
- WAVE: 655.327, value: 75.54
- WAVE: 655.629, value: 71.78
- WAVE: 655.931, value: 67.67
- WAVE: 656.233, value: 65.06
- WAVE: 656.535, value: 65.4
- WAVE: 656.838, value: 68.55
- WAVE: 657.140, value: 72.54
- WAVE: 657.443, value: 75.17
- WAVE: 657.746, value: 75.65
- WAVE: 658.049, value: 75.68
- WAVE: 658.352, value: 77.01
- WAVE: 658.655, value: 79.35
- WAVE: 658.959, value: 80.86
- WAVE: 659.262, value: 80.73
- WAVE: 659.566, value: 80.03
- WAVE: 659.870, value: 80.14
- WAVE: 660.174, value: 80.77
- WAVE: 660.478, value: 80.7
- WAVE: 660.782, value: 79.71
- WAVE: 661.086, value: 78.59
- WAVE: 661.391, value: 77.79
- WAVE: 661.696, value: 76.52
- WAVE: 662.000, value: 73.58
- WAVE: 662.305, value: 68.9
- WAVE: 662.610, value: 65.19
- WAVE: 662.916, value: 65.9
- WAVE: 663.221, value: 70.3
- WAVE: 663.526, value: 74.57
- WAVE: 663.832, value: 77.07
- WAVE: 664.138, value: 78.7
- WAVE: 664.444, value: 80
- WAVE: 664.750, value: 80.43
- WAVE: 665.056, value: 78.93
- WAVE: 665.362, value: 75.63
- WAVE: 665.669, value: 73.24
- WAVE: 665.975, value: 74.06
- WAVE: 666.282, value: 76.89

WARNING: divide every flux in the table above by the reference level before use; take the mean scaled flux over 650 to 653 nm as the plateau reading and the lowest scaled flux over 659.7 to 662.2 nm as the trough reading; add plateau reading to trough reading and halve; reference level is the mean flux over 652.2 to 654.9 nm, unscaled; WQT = 0.98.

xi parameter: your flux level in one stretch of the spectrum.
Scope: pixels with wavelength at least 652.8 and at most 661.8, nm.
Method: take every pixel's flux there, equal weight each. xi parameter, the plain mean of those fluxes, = 76.4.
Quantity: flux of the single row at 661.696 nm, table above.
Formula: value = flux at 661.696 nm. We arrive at 76.52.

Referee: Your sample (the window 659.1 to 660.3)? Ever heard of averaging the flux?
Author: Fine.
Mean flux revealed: 80.4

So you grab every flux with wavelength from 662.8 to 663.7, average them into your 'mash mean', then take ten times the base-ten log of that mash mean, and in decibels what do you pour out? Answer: 18.5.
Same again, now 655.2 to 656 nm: 18.6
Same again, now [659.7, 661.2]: 19.0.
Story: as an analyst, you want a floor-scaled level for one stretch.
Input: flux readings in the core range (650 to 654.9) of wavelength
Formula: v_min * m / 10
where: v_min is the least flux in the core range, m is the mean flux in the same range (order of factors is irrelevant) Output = 606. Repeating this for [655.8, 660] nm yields 485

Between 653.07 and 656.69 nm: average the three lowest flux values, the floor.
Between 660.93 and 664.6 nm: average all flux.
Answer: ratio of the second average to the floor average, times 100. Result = 112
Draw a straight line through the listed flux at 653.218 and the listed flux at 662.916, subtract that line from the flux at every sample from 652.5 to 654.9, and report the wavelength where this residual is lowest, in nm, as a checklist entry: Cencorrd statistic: 653.218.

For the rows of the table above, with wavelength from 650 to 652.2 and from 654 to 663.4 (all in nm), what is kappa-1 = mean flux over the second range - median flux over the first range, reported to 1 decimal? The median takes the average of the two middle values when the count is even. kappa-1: -6.0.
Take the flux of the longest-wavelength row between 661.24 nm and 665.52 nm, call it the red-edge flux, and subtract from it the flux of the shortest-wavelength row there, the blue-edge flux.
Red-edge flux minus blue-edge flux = -2.2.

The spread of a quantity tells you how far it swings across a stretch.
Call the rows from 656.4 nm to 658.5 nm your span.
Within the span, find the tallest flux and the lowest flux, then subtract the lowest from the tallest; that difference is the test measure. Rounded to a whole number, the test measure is 12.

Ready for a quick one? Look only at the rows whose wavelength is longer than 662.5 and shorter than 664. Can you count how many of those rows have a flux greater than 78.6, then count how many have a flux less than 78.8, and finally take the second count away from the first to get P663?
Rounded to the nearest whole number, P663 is -5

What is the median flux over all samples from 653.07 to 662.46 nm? 77.8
